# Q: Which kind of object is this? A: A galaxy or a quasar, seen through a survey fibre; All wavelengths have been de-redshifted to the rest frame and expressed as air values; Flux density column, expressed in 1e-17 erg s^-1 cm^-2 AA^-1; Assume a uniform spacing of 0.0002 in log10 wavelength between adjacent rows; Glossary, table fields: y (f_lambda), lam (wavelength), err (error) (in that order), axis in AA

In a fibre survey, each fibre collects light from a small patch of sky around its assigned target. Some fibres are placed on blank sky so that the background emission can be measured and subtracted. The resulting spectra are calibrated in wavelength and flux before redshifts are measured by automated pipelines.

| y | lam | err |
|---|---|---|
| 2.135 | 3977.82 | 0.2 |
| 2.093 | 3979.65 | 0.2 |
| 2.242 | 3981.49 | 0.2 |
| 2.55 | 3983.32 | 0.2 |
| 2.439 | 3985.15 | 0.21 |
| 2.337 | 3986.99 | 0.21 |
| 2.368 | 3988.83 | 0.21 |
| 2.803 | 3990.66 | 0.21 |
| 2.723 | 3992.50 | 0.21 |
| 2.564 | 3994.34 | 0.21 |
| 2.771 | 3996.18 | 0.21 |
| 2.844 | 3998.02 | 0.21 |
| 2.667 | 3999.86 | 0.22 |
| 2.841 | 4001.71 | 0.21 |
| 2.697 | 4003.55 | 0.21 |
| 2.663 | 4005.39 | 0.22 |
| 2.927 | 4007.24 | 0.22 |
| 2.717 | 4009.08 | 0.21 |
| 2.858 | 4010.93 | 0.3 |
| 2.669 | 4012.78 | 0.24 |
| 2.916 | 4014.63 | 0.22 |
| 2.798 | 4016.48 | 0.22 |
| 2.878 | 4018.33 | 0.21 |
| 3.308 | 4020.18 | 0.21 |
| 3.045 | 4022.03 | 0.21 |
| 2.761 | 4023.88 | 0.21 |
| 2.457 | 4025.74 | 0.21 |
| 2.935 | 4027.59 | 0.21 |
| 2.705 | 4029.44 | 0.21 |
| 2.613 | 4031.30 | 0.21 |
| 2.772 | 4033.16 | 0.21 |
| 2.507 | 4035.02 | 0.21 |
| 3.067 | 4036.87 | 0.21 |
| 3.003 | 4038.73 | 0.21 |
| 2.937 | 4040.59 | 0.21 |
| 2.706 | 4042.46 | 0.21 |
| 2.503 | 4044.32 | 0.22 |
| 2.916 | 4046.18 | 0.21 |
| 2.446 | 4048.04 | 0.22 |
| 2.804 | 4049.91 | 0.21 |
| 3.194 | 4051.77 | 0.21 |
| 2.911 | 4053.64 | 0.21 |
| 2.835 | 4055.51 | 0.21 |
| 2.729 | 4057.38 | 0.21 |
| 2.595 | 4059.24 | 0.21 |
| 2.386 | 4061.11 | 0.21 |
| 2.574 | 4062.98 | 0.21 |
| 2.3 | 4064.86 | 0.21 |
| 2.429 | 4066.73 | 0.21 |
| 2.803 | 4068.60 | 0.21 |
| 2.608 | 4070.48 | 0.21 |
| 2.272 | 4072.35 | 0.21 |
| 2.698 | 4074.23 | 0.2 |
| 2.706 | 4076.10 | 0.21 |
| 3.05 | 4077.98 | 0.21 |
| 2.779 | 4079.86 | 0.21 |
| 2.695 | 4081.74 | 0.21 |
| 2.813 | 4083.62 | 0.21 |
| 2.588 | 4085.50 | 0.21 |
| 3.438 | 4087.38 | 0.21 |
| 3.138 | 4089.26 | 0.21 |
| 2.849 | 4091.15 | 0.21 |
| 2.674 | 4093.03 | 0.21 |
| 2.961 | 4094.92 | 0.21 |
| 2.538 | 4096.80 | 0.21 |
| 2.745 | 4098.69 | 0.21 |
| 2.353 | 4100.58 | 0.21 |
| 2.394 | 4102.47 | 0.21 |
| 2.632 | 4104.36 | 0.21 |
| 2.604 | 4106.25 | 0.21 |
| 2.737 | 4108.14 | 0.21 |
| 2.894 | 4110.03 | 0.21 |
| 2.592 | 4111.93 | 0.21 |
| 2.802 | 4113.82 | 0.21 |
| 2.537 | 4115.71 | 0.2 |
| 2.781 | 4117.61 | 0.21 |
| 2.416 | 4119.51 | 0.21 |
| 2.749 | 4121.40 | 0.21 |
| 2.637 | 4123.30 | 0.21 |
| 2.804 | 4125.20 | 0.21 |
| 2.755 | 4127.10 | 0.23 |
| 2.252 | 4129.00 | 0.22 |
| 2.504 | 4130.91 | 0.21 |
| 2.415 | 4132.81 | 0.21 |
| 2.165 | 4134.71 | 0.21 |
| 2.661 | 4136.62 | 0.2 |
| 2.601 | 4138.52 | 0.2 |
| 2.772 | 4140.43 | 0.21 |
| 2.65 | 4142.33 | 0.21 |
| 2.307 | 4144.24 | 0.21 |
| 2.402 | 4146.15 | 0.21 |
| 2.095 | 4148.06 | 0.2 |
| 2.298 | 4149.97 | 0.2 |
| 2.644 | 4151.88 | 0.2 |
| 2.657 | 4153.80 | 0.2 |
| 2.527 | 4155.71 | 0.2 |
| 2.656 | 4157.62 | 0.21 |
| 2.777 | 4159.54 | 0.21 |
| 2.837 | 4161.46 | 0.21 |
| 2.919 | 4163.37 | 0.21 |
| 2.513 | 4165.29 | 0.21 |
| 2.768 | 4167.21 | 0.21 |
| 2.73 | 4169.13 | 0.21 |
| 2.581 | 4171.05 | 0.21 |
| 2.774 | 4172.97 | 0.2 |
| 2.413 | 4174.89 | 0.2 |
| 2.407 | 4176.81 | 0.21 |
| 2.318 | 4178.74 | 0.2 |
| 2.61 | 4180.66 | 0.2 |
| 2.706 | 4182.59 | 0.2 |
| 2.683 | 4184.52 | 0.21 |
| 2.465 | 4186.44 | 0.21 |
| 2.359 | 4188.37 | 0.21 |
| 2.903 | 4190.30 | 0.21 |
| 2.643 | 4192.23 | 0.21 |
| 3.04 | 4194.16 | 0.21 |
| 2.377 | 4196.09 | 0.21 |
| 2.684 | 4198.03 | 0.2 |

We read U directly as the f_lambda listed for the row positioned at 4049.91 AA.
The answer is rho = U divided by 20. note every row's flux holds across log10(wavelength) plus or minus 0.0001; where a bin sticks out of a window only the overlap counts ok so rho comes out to 0.140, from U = 2.804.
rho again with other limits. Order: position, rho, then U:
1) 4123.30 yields 0.132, 2.637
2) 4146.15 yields 0.120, 2.402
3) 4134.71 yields 0.108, 2.165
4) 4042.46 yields 0.135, 2.706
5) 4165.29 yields 0.126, 2.513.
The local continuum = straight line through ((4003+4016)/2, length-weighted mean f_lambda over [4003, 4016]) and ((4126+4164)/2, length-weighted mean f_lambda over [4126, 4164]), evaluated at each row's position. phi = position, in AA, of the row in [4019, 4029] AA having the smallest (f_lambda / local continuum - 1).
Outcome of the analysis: 4025.74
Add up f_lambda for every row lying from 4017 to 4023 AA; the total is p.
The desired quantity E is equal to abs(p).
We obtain 9.23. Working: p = 9.2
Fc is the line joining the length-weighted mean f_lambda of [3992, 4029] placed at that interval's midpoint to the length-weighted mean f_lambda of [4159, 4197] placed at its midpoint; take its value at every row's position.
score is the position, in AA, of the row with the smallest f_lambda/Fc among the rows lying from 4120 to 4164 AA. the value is 4148.06 AA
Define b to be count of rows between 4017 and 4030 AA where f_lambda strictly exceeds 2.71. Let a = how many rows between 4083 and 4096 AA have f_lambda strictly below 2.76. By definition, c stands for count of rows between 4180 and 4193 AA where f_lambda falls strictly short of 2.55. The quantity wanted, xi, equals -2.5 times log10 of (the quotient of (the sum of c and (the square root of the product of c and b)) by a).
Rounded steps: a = 2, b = 5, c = 2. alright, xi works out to -1.0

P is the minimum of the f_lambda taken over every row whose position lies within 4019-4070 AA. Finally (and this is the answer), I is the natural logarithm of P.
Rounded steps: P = 2.3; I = 0.833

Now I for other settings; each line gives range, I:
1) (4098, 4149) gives 0.740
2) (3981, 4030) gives 0.807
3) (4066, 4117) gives 0.821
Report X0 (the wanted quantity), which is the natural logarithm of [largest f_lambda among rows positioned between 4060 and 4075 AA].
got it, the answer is 1.03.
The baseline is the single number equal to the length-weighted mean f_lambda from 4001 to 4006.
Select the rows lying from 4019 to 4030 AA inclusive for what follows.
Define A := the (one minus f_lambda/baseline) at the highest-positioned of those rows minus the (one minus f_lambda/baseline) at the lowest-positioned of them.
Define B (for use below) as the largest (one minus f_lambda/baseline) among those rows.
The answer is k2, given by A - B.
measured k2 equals 0.12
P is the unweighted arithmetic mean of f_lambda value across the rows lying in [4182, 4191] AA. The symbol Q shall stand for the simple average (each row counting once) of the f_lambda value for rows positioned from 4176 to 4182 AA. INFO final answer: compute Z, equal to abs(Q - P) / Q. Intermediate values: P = 2.62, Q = 2.4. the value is 0.07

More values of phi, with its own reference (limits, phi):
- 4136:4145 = 4144.24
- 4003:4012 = 4005.39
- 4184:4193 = 4188.37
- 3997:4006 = 3999.86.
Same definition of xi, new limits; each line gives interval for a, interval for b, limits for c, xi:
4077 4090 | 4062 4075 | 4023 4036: -0.6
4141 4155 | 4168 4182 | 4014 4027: 1.2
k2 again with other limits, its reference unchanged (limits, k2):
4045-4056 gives -0.08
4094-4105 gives -0.02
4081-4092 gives -0.11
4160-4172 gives 0.01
